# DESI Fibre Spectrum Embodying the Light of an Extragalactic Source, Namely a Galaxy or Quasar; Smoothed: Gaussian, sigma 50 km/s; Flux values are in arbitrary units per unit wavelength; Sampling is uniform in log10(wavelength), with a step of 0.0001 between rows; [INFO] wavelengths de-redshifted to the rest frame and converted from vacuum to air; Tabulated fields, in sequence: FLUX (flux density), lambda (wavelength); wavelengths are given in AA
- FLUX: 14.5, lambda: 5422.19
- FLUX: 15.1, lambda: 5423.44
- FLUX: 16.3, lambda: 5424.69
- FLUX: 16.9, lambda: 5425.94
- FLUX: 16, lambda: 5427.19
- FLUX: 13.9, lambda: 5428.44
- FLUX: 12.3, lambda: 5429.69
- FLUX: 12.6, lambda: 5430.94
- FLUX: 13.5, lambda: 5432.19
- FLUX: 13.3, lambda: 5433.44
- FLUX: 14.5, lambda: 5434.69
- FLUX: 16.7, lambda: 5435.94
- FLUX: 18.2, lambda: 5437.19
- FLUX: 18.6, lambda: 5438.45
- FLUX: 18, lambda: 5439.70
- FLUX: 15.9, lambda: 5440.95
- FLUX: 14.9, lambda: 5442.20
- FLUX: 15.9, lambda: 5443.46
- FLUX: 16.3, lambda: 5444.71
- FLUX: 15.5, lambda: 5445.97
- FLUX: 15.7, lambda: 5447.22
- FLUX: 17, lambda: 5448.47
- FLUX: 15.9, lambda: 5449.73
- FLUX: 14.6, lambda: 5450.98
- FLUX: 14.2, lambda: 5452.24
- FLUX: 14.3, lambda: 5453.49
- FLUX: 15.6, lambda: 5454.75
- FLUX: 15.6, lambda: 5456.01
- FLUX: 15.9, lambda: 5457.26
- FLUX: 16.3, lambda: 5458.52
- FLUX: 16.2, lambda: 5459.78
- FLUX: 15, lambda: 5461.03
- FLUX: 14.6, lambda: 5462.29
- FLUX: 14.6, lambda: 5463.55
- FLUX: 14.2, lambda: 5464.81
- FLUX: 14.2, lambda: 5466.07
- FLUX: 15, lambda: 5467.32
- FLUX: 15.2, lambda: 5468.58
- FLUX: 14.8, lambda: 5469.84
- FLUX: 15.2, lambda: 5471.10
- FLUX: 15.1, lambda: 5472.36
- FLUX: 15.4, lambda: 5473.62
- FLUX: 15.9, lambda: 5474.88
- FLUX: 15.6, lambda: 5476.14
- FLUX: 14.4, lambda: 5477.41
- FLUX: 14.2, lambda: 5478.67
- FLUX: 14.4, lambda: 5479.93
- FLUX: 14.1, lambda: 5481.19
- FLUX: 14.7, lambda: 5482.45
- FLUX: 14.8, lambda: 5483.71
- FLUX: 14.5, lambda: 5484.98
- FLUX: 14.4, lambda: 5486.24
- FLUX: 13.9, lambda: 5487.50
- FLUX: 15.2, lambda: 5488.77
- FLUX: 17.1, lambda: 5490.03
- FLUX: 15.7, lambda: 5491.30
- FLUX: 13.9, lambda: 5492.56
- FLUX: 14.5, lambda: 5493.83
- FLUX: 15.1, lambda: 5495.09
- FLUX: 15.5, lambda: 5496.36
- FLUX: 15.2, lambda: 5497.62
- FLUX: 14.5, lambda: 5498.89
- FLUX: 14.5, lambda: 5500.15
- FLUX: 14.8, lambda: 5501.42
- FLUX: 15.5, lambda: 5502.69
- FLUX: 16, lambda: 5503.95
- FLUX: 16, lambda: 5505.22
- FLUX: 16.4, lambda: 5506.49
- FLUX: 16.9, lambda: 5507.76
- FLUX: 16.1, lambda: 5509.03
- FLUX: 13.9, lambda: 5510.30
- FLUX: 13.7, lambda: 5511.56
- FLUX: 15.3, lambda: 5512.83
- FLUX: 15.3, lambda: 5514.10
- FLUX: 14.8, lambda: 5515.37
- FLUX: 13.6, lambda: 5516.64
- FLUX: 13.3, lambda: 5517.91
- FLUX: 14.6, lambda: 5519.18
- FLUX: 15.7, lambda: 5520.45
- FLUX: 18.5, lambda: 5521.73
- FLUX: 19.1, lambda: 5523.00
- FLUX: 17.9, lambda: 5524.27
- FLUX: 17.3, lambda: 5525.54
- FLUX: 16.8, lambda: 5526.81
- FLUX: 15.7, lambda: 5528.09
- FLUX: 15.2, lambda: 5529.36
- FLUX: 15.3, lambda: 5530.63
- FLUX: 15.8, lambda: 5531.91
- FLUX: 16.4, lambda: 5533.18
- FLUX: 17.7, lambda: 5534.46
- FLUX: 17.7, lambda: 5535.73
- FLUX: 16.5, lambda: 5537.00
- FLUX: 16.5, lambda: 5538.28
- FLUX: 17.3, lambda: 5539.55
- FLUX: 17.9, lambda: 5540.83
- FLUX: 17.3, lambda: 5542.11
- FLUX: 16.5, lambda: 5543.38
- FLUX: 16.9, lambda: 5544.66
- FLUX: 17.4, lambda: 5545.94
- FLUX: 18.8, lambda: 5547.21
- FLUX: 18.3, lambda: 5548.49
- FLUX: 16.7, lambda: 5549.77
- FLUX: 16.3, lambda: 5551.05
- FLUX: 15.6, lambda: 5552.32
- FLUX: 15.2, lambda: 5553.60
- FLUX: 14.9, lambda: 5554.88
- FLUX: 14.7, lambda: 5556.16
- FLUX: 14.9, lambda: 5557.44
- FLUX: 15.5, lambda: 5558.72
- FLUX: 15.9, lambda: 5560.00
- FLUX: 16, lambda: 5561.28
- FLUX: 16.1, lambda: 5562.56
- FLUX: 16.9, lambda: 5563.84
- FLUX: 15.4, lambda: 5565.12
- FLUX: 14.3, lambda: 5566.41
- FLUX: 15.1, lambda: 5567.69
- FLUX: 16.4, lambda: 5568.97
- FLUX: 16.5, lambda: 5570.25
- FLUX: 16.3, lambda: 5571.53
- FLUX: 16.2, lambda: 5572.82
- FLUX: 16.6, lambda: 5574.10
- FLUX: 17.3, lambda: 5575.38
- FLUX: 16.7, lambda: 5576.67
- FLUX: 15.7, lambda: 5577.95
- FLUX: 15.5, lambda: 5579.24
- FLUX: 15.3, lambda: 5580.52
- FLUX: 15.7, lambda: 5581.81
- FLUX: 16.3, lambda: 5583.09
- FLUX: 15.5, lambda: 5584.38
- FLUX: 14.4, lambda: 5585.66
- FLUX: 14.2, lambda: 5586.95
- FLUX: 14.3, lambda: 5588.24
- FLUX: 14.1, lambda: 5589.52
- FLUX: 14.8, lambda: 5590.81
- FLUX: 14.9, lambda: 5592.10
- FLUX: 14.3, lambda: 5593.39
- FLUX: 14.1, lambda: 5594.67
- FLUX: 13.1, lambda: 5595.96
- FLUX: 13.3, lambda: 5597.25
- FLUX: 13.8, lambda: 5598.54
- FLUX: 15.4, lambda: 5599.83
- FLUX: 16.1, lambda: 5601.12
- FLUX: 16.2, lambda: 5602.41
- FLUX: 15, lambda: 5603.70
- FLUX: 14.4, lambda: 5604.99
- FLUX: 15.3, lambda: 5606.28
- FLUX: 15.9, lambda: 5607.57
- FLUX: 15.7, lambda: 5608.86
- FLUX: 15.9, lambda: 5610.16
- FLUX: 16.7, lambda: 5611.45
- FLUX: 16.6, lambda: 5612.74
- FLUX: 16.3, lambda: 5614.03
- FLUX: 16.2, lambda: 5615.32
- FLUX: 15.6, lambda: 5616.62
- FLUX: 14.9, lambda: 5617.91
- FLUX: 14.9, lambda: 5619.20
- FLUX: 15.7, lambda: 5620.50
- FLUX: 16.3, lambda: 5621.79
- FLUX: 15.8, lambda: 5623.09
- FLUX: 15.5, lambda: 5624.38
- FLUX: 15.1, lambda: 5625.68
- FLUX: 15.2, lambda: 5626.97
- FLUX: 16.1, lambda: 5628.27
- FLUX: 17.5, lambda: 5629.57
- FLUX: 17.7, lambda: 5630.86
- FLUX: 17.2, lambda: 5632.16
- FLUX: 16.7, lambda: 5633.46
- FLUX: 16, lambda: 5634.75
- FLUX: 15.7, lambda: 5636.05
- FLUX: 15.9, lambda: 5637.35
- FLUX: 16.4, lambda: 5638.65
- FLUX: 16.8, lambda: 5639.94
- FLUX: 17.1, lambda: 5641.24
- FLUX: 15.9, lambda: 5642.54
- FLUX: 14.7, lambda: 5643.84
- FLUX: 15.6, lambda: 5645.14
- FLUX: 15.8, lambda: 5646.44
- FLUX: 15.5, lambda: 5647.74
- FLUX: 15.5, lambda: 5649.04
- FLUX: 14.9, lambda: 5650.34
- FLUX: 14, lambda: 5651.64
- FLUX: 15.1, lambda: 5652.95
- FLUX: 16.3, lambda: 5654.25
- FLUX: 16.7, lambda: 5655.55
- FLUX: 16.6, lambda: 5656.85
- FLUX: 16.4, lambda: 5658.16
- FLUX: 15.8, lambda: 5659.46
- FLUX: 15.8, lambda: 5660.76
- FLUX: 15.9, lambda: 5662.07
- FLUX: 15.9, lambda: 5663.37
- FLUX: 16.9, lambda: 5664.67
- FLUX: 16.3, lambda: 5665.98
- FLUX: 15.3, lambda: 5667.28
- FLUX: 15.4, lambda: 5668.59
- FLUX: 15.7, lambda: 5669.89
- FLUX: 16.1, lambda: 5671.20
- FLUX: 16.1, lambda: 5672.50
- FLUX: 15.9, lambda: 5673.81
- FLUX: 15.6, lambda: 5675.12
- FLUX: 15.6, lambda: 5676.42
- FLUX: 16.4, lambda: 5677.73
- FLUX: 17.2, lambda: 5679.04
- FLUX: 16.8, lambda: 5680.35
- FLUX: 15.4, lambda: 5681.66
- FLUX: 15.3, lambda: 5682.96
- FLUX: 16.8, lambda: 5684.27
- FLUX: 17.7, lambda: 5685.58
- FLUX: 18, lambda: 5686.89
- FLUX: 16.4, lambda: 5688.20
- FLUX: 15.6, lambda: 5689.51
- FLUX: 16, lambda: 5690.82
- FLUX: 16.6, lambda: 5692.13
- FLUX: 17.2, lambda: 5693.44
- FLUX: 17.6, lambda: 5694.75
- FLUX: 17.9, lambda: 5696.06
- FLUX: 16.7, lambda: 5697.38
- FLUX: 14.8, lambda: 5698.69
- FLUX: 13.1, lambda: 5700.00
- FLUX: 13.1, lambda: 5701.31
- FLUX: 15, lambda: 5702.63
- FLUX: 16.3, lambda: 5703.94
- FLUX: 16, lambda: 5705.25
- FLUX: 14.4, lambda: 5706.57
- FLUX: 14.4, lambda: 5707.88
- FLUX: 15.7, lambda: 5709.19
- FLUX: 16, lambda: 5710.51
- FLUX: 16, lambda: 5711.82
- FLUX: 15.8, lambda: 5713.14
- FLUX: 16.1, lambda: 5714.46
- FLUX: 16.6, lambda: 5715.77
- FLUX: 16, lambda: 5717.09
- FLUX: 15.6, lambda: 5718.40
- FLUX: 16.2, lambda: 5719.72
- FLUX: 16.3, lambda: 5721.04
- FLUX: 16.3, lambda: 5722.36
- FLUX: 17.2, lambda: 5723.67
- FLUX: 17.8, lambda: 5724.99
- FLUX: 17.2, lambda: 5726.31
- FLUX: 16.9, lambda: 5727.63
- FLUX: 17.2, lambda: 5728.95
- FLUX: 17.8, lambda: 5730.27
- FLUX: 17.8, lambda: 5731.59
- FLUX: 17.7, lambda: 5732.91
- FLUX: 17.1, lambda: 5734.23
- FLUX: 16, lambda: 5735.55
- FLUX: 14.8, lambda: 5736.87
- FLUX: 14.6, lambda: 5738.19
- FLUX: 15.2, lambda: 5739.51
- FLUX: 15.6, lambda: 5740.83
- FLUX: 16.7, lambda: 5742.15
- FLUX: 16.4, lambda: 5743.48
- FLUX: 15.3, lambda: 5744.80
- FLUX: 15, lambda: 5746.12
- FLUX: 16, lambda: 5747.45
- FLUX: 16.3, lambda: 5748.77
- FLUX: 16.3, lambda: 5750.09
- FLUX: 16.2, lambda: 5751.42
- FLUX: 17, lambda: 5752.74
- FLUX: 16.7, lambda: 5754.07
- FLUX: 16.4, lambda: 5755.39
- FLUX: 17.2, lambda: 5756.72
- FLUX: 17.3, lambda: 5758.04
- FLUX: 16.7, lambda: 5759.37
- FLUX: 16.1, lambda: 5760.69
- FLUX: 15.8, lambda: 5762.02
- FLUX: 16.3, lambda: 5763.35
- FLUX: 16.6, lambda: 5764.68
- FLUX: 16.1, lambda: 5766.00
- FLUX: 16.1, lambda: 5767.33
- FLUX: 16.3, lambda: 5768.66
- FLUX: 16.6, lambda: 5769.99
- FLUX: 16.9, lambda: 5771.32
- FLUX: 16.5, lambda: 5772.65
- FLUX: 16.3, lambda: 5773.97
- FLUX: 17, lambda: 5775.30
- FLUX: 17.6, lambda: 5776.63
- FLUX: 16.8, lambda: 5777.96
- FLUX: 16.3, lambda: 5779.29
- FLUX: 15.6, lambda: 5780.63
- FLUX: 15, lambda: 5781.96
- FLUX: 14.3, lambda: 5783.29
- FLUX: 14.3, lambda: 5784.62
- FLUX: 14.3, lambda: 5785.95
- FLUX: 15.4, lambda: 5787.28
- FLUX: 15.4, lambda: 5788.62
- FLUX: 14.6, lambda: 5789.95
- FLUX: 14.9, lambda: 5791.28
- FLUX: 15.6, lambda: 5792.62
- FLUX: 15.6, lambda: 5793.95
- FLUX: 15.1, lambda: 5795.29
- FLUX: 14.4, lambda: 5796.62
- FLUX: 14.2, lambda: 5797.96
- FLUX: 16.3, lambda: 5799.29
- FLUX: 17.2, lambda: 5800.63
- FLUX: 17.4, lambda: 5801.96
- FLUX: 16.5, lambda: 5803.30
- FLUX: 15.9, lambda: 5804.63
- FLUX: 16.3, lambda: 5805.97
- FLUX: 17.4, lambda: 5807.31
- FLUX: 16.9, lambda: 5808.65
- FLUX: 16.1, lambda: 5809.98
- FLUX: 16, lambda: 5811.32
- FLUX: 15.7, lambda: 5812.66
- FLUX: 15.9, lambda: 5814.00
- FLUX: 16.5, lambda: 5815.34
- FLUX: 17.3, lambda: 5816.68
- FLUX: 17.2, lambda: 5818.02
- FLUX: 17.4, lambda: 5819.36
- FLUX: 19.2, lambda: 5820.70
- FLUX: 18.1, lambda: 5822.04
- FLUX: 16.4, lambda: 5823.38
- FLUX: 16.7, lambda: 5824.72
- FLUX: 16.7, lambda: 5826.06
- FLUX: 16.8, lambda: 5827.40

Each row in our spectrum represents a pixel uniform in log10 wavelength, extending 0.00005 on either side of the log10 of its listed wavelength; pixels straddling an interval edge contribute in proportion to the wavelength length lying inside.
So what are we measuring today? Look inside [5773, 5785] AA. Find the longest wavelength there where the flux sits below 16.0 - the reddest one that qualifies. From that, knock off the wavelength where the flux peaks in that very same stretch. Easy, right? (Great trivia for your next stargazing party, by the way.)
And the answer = 8.0 AA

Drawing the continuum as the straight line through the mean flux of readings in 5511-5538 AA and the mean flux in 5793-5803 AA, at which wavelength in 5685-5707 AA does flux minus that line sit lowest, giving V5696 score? 5700.00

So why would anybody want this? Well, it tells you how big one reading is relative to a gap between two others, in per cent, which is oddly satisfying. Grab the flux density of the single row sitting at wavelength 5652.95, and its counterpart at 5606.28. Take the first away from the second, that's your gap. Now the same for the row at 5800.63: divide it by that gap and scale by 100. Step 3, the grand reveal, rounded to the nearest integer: 8600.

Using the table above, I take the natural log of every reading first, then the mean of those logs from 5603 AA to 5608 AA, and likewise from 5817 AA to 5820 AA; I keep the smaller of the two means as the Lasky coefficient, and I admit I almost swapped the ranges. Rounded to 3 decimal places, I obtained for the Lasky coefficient 2.717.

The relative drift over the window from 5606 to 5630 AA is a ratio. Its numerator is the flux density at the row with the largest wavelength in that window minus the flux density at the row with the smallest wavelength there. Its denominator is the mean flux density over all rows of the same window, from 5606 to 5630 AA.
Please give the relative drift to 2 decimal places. 0.14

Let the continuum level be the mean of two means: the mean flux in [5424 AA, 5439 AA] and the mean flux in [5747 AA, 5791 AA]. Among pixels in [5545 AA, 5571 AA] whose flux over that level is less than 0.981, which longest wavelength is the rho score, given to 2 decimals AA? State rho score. 5567.69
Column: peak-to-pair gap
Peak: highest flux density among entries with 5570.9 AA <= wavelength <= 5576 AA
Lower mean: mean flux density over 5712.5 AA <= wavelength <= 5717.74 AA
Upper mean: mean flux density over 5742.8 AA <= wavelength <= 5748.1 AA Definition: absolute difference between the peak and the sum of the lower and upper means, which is 14.5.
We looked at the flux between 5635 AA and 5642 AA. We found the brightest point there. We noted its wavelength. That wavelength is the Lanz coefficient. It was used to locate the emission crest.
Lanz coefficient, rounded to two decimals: 5641.24 AA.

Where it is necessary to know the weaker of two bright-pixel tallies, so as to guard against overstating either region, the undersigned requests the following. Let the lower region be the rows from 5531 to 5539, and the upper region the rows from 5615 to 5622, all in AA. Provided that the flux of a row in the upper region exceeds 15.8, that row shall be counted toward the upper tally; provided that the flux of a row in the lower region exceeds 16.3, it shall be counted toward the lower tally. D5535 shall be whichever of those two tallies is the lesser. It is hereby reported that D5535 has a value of 2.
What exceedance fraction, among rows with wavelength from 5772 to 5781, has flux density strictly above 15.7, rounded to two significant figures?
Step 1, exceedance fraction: 0.86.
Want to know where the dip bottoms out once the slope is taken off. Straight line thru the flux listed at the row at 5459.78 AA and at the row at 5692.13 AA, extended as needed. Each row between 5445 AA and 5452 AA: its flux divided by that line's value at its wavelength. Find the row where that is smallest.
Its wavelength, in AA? 5450.98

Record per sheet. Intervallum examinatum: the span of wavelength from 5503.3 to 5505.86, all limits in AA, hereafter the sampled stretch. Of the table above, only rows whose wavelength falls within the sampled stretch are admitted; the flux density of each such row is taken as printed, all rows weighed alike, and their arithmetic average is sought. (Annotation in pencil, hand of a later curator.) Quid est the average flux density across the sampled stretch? 16.0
